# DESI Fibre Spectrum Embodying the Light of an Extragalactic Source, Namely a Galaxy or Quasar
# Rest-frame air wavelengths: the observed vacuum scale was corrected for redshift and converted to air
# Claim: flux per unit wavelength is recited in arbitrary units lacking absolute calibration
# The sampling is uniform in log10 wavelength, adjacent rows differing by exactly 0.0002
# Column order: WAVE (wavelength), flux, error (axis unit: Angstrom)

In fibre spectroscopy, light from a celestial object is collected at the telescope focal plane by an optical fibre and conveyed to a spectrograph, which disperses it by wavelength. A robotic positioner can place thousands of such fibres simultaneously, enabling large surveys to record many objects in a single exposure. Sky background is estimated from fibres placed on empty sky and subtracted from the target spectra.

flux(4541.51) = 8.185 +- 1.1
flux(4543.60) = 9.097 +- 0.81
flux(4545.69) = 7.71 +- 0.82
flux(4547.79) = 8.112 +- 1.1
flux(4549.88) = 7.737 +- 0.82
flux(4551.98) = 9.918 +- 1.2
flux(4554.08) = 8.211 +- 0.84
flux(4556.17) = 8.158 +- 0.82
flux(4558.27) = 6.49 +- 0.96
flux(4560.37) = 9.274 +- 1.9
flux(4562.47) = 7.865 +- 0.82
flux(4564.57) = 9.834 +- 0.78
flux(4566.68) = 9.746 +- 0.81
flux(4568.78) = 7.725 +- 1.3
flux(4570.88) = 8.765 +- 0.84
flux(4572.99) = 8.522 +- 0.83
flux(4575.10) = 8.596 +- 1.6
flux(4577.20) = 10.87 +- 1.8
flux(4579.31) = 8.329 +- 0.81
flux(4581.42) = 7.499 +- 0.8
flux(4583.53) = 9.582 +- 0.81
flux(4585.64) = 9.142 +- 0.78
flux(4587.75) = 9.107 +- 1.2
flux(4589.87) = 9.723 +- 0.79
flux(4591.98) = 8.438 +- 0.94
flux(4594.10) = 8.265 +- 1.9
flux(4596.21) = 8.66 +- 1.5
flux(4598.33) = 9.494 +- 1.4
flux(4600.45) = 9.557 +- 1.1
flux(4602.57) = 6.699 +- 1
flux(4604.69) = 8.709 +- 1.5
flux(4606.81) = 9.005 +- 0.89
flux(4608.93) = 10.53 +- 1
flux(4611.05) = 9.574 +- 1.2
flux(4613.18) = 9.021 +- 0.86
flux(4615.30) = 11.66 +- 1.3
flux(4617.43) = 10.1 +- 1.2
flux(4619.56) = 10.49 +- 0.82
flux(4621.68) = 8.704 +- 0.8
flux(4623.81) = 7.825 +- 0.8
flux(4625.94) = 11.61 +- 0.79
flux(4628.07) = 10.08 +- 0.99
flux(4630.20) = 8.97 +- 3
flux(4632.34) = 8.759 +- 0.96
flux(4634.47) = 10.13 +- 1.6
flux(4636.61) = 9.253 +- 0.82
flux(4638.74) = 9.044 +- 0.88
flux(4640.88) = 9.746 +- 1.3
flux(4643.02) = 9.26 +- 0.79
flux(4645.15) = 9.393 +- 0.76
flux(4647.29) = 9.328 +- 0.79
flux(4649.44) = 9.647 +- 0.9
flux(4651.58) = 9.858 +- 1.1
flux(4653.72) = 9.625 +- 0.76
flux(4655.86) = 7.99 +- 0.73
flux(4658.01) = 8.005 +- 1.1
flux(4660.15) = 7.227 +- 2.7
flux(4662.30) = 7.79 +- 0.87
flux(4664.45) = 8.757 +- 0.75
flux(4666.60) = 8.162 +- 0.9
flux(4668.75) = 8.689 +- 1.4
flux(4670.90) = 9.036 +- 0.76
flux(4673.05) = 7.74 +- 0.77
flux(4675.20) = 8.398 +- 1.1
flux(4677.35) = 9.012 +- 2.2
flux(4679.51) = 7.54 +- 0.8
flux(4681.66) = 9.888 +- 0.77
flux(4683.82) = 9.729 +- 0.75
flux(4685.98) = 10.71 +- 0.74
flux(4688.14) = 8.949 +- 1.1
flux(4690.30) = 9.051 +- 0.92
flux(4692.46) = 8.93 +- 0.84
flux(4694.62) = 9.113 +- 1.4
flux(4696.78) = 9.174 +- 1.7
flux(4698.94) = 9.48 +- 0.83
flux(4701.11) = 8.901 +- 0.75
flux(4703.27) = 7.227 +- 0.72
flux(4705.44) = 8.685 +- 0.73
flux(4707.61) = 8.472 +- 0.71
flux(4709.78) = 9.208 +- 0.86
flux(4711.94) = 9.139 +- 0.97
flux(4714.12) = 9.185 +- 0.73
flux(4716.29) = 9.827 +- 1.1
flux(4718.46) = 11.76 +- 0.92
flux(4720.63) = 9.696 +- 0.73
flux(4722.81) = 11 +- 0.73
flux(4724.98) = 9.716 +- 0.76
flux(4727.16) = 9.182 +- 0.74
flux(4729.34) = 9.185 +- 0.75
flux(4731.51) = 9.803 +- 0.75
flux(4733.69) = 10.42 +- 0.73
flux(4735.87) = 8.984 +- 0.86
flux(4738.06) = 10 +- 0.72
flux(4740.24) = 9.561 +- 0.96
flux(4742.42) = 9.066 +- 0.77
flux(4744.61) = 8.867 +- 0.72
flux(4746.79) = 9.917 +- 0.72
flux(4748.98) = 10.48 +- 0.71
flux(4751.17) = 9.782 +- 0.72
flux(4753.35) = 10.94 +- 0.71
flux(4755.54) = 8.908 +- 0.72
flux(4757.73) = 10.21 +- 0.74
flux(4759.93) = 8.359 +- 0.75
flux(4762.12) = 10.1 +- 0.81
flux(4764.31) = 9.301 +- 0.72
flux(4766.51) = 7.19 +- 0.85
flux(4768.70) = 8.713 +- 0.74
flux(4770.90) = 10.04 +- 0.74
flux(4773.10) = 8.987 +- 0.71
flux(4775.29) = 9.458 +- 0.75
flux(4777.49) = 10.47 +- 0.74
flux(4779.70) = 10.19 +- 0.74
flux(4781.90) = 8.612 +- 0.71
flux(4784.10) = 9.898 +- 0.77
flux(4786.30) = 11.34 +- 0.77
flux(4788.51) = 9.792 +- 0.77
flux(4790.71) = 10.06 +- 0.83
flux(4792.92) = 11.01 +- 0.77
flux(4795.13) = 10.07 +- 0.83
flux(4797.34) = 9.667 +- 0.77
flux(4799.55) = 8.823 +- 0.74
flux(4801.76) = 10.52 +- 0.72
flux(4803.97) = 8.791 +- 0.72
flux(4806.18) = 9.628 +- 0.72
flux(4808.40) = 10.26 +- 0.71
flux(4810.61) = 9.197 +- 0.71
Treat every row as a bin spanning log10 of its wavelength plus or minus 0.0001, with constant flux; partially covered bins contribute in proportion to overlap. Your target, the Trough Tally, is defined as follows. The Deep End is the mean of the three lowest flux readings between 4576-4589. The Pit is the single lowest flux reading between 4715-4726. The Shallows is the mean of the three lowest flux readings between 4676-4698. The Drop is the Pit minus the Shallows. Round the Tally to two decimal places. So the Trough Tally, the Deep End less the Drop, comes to 7.09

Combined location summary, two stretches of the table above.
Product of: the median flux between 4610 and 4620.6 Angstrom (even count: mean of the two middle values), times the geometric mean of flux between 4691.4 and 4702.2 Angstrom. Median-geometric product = 92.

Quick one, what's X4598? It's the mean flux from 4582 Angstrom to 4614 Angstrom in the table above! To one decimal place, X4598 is 9.0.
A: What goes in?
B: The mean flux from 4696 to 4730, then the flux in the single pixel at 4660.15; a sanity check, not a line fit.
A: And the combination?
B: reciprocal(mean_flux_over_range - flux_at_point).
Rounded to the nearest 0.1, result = 0.5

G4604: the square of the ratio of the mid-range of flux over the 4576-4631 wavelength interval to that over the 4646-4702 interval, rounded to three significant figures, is 1.05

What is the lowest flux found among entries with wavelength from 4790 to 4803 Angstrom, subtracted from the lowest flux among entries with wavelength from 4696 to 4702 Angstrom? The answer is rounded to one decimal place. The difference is 0.1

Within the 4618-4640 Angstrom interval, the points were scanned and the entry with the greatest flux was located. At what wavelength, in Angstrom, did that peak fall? 4625.94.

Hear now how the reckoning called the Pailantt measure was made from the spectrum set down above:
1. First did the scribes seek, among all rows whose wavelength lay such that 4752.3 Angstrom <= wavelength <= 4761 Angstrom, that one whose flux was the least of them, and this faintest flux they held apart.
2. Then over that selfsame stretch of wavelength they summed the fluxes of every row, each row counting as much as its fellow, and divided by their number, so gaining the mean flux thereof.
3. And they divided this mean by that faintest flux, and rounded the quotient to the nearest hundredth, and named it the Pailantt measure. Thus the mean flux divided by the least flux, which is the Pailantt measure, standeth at 1.15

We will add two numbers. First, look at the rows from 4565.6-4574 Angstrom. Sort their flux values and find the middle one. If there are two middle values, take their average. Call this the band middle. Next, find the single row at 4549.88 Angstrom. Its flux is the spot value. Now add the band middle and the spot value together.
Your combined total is 16.4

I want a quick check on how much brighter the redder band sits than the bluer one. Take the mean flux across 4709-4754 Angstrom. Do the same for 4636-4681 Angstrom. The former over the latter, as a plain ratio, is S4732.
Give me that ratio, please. 1.12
